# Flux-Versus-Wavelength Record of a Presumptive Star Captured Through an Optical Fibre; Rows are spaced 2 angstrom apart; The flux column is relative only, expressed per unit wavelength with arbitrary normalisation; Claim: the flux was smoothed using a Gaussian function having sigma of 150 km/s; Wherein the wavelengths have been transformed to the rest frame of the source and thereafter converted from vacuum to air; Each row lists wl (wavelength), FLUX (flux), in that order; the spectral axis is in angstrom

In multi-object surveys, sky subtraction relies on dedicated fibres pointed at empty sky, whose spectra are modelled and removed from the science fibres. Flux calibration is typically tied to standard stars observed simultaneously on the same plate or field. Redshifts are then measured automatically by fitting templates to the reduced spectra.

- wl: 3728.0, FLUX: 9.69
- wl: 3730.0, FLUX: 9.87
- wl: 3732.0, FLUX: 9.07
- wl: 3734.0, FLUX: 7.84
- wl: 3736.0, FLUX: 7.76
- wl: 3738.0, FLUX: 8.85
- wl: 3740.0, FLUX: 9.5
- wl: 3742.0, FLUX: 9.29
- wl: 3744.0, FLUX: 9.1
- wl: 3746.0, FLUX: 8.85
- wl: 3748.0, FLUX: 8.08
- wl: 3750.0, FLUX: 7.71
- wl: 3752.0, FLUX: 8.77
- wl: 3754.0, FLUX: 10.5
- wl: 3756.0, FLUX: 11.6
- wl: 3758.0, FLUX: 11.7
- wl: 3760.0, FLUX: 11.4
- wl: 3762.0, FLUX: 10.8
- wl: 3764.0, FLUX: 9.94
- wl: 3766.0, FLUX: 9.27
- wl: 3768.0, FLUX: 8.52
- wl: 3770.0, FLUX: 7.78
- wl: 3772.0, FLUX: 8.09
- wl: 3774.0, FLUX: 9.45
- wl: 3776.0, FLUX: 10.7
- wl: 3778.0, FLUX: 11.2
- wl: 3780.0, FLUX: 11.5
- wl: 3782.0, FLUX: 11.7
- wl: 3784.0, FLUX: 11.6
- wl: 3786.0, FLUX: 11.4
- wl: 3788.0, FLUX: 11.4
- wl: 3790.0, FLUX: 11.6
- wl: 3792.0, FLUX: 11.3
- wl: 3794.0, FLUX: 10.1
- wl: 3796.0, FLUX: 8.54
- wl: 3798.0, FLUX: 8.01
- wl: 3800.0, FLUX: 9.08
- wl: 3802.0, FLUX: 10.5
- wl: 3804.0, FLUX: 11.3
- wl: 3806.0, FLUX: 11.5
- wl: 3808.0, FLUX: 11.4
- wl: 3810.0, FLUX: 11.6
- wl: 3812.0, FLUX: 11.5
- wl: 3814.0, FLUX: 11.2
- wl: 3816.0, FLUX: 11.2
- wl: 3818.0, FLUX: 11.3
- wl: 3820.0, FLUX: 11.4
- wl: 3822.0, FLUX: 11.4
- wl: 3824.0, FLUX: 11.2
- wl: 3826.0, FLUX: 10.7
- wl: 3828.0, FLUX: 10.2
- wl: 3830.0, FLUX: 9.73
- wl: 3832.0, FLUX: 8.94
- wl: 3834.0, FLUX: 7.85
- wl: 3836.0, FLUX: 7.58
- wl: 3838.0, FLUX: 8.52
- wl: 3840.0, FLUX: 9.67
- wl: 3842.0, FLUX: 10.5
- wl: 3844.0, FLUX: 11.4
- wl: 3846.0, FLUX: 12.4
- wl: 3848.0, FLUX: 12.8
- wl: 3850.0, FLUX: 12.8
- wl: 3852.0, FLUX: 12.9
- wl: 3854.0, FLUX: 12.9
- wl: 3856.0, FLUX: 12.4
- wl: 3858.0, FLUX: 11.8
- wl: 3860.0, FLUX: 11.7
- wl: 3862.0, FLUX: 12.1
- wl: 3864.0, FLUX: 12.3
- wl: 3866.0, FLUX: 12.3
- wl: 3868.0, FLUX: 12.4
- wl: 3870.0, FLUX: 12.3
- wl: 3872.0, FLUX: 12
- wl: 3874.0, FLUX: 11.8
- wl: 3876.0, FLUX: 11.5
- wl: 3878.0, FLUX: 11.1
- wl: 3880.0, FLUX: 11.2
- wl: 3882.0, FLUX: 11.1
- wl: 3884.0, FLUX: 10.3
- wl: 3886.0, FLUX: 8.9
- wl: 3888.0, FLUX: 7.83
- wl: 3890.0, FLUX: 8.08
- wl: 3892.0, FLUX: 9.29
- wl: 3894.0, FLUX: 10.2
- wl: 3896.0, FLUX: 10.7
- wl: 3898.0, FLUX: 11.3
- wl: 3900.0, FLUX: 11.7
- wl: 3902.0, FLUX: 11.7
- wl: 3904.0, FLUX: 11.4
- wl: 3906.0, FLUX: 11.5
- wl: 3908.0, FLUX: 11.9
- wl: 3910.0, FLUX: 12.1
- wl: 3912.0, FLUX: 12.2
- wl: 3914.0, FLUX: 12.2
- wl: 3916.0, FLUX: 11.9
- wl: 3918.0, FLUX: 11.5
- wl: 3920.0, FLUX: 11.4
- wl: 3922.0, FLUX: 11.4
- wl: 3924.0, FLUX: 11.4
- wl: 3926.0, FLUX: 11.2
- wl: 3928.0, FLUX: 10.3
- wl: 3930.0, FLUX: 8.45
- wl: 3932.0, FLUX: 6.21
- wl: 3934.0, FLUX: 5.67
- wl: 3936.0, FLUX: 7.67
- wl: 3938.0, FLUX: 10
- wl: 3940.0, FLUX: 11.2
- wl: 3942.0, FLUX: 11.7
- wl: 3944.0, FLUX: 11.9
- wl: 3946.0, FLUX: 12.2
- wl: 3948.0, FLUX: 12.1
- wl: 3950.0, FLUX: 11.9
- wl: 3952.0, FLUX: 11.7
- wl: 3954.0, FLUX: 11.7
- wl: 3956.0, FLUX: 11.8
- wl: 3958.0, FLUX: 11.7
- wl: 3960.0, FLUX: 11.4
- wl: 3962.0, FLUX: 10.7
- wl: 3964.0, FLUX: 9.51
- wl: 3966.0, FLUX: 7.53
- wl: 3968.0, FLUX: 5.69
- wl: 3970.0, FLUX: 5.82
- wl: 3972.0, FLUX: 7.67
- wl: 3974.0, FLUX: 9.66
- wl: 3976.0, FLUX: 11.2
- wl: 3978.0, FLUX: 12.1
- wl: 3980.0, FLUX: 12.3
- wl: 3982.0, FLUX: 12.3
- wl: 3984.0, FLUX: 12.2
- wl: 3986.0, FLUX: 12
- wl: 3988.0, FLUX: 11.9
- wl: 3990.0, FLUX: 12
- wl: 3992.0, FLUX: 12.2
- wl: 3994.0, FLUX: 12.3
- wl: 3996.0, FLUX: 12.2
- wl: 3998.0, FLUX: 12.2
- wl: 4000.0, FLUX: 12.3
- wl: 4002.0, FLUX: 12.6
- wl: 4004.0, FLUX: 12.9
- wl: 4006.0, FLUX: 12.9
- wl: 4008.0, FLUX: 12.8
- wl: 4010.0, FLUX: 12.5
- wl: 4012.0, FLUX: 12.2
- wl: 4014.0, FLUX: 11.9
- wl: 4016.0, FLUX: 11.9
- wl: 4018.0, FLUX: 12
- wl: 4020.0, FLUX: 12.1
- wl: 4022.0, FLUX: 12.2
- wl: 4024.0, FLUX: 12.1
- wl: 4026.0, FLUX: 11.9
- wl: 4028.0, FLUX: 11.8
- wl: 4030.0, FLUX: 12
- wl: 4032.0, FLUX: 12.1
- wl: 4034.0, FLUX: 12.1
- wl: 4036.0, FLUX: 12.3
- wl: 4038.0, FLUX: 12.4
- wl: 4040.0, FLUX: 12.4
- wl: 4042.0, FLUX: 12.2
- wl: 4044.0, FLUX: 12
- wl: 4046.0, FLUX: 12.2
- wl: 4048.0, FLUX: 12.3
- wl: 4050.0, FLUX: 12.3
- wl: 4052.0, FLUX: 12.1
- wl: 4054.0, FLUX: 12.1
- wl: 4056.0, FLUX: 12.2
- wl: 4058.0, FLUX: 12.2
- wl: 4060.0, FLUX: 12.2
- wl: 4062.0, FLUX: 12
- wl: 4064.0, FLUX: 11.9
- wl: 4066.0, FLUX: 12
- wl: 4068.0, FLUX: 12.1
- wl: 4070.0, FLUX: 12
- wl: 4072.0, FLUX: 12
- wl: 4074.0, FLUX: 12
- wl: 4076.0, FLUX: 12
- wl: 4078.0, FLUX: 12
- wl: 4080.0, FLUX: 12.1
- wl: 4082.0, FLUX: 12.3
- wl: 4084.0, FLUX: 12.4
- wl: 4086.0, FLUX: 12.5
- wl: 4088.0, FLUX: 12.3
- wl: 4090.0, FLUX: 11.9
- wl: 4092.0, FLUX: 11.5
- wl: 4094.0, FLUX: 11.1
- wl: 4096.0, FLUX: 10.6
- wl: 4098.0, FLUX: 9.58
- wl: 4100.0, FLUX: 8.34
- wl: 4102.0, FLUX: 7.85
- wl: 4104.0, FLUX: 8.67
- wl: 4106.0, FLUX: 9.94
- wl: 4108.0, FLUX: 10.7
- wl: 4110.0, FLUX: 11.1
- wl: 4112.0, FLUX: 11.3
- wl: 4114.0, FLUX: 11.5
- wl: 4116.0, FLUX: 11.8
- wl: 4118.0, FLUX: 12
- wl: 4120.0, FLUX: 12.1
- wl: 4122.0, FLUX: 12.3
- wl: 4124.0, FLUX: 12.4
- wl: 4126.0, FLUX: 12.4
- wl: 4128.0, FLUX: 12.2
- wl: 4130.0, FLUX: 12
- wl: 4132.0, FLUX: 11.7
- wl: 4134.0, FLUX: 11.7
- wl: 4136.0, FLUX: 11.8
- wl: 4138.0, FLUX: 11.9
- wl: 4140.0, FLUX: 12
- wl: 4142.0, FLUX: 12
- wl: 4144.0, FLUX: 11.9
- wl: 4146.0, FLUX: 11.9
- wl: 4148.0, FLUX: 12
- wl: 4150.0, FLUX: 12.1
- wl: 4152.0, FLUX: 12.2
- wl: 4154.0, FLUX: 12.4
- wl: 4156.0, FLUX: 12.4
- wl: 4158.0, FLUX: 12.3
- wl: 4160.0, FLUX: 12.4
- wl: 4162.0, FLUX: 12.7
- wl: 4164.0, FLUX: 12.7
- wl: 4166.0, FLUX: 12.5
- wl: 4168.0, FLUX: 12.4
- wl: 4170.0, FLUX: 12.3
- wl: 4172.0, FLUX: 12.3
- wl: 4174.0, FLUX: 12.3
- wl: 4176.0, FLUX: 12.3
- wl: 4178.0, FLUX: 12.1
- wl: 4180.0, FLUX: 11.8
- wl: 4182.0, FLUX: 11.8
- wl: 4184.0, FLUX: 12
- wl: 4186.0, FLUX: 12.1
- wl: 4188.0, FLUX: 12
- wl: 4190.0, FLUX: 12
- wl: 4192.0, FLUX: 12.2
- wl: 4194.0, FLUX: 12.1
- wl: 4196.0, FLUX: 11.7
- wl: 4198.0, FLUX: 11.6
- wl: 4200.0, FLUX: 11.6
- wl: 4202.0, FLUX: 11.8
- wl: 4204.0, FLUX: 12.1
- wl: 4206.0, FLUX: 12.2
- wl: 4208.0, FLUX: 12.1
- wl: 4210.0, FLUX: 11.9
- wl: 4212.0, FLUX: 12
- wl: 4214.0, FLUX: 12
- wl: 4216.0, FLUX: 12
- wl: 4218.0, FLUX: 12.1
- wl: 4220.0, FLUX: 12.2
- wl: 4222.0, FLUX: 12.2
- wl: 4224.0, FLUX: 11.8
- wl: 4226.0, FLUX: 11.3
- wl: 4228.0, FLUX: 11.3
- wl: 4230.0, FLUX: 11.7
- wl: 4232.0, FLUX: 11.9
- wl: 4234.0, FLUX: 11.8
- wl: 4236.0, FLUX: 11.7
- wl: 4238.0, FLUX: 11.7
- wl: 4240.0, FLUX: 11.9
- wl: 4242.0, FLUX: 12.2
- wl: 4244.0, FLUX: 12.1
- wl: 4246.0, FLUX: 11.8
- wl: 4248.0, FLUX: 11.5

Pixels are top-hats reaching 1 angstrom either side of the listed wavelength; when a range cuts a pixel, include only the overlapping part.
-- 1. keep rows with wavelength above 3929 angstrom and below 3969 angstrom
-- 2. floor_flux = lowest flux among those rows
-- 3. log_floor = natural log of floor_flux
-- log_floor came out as 1.74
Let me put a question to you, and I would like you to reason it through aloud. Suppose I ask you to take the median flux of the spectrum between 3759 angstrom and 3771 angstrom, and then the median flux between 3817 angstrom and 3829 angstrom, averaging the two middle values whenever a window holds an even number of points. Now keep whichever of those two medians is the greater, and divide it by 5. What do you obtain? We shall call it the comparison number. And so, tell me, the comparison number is 2.25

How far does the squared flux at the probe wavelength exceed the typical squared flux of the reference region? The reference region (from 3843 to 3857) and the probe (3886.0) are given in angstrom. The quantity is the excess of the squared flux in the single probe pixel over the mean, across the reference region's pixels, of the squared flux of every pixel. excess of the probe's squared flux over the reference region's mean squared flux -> -78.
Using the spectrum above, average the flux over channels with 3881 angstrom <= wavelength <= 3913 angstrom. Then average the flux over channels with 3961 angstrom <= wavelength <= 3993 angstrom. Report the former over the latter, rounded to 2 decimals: 1.03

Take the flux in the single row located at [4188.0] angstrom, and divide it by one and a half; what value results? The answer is 8.00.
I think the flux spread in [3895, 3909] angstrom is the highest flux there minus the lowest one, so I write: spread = 1.2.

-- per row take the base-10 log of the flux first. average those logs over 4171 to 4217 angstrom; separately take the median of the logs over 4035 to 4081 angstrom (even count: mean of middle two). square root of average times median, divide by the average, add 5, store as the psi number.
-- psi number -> 6.00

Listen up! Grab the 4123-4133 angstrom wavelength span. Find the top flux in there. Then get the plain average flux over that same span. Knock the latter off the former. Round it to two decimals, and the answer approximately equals 0.26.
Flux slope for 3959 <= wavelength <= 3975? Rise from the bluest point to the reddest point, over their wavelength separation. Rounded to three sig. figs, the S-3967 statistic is -0.124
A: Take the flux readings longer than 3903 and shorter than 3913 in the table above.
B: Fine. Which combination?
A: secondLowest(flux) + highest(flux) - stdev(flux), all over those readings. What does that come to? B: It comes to 23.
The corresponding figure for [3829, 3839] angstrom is 17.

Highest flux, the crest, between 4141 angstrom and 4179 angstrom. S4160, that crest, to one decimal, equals 12.7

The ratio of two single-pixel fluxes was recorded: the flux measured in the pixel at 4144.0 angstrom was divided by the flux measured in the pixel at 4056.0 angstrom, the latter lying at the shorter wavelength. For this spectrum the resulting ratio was 0.98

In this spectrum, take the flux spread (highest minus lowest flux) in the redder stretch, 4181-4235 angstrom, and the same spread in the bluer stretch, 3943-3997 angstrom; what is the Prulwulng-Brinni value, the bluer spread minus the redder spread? 6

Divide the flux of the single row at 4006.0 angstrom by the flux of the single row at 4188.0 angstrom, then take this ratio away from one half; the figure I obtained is -0.575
